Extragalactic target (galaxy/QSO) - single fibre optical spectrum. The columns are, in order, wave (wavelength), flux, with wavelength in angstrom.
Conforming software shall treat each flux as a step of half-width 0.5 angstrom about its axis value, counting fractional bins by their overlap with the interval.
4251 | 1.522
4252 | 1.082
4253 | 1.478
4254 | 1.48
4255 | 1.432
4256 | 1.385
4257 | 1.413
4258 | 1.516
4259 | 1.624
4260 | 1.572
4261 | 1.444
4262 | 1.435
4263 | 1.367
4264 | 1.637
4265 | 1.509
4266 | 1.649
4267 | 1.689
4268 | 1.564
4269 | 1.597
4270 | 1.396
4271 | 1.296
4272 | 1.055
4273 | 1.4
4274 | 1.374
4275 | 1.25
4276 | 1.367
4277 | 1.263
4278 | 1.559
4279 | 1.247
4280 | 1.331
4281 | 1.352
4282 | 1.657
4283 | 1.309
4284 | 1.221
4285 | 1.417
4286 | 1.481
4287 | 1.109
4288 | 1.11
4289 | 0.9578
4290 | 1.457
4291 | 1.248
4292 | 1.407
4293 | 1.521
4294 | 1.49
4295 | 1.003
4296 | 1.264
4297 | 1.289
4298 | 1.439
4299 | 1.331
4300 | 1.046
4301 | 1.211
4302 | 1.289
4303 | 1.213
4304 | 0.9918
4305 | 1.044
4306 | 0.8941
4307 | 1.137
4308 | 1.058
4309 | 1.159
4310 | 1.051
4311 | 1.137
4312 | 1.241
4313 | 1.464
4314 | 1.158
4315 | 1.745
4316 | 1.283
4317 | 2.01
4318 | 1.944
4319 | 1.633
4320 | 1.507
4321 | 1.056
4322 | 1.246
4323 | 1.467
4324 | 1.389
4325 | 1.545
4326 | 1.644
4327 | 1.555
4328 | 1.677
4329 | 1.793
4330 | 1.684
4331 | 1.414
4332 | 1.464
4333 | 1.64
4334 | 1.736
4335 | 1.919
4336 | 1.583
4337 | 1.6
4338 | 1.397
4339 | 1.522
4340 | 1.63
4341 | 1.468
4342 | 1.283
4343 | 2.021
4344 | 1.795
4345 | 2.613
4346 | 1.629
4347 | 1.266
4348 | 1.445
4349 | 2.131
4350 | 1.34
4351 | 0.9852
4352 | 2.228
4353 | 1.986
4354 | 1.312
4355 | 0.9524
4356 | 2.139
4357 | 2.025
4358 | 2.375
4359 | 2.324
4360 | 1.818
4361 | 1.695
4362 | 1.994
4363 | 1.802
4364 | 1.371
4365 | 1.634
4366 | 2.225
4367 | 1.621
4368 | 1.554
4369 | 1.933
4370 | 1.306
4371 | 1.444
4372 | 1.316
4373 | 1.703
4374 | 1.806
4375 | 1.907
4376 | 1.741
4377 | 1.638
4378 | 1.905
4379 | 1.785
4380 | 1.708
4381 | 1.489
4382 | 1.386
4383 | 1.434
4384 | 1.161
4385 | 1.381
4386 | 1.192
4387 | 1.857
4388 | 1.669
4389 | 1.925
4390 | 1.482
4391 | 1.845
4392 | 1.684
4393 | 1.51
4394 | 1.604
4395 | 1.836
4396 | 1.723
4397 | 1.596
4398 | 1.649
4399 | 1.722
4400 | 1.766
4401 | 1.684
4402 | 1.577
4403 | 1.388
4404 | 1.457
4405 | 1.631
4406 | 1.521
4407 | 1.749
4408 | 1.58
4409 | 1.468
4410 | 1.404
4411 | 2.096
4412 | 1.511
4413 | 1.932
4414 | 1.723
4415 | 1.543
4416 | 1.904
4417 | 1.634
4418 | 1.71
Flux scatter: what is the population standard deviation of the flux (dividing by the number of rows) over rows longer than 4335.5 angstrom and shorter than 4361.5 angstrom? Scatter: 0.422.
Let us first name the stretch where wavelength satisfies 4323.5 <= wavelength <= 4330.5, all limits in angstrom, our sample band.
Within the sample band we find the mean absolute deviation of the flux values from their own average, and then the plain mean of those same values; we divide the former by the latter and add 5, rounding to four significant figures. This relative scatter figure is 5.062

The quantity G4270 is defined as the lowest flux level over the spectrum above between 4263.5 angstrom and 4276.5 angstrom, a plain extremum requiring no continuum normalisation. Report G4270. 1.055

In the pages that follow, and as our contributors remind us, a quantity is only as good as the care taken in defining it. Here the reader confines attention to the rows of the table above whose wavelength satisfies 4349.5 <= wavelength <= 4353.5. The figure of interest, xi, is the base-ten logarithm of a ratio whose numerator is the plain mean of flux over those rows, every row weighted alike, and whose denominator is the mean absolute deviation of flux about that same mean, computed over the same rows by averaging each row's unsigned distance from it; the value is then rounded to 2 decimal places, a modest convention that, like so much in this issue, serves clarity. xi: 0.54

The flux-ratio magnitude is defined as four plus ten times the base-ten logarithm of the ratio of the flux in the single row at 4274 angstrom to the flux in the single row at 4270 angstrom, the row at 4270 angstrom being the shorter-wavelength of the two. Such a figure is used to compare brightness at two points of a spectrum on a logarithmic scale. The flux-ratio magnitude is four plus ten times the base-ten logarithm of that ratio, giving 3.9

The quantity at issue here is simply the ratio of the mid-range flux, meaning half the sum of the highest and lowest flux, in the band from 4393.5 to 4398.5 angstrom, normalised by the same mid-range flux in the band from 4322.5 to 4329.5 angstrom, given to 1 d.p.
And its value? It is 1.1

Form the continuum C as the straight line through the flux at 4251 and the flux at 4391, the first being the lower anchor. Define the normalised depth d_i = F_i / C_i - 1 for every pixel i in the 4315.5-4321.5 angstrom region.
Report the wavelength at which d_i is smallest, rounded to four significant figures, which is 4321 angstrom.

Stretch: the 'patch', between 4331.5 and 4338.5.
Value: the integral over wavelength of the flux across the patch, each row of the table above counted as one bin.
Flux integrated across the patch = 11.3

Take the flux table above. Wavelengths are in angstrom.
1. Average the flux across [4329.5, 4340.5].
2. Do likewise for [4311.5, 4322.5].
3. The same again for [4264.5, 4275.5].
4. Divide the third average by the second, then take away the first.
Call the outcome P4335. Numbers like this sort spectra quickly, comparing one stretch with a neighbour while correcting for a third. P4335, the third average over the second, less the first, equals -0.63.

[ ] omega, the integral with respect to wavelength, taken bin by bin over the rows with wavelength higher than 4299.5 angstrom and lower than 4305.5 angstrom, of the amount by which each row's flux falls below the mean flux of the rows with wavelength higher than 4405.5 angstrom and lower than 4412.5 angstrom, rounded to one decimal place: 2.9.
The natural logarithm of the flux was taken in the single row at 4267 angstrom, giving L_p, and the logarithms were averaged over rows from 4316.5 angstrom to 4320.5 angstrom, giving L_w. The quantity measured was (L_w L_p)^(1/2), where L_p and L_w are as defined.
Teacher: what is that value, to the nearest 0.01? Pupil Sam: 0.54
